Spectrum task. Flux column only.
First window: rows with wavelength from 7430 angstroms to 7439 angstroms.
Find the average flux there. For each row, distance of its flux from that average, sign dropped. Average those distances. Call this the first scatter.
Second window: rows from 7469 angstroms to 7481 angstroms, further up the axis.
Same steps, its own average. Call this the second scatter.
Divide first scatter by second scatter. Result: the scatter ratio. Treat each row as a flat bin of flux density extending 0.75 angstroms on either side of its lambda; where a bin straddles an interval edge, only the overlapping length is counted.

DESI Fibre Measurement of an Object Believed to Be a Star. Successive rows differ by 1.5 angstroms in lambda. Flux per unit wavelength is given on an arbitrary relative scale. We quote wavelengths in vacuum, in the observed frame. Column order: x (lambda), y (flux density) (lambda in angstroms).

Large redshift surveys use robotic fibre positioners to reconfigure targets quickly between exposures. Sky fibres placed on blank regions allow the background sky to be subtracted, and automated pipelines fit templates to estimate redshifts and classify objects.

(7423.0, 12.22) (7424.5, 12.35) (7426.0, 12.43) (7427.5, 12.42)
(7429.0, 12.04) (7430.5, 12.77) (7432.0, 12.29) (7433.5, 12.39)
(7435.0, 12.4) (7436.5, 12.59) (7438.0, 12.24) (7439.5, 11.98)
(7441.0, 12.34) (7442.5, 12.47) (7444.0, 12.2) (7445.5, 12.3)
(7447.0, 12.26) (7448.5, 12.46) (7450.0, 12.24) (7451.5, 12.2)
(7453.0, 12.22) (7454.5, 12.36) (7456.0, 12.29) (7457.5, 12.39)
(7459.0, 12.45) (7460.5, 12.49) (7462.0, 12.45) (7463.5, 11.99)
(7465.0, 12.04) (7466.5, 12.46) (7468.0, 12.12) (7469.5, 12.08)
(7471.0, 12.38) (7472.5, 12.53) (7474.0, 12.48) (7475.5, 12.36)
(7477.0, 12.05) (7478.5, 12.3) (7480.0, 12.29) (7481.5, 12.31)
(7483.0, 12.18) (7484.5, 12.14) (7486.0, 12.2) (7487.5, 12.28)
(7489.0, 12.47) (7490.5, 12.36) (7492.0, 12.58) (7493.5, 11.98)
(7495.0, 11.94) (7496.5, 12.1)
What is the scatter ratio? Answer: 1.2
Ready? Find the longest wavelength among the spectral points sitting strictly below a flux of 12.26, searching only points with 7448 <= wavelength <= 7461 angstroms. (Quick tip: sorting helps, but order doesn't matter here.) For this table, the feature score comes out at 7453.0 angstroms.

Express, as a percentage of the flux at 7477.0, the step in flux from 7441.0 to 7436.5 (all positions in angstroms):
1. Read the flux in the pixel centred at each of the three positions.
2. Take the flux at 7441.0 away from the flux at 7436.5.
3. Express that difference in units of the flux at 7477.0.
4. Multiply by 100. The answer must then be 2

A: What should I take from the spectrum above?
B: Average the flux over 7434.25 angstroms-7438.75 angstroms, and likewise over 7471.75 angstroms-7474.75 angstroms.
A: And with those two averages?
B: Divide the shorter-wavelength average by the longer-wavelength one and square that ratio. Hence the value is 0.98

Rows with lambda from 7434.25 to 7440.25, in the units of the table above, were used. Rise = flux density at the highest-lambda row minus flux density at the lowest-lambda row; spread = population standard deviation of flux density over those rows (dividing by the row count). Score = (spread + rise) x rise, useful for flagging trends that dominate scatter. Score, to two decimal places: 0.08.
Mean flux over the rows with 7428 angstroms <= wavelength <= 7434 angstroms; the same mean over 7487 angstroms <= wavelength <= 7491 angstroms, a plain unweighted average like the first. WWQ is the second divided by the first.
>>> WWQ 1.00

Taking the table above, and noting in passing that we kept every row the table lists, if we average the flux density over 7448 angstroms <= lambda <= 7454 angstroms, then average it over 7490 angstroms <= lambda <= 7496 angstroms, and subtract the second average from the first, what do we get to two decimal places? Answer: 0.07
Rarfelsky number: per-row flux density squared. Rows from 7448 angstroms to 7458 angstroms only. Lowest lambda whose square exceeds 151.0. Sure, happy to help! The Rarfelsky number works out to 7448.5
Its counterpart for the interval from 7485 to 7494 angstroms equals 7489.0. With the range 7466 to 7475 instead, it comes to 7466.5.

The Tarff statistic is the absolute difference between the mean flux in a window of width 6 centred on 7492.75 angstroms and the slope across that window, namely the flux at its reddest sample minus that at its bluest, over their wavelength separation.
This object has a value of 12.31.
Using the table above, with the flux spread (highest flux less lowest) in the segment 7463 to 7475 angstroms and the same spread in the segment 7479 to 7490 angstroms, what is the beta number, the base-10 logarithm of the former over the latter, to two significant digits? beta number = 0.21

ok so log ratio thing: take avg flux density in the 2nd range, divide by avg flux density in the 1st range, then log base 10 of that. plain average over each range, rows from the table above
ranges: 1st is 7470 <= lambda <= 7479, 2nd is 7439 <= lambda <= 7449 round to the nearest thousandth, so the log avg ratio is -0.002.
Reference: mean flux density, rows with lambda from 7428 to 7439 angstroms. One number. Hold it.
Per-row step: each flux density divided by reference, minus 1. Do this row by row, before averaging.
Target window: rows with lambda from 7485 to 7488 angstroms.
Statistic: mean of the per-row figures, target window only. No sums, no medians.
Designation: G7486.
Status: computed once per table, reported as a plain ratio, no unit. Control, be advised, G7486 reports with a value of -0.012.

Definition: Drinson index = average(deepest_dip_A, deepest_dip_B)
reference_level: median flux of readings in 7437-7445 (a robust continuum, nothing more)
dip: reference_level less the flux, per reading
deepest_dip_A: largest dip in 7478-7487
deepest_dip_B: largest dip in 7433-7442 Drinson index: 0.18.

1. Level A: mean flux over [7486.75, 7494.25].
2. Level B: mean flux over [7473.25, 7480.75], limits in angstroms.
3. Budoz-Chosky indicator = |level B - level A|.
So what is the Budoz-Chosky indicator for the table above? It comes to 0.038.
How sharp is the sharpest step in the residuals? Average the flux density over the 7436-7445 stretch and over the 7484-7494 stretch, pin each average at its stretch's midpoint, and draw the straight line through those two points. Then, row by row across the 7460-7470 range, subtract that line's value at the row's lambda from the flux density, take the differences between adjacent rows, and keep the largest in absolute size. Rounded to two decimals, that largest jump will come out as 0.46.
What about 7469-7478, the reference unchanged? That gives 0.31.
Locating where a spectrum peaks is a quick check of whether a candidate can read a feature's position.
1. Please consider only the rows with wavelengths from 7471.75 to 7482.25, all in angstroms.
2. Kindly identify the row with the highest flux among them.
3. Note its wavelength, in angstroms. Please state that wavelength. 7472.5 angstroms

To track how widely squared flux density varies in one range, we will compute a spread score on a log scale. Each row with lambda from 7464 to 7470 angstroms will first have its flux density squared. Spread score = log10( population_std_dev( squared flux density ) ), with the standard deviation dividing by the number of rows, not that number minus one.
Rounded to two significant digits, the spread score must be 0.61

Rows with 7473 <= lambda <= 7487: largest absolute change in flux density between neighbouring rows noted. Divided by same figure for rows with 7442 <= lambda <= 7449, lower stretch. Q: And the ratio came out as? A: 1.1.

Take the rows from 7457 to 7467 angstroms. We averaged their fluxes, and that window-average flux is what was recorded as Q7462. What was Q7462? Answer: 12.32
